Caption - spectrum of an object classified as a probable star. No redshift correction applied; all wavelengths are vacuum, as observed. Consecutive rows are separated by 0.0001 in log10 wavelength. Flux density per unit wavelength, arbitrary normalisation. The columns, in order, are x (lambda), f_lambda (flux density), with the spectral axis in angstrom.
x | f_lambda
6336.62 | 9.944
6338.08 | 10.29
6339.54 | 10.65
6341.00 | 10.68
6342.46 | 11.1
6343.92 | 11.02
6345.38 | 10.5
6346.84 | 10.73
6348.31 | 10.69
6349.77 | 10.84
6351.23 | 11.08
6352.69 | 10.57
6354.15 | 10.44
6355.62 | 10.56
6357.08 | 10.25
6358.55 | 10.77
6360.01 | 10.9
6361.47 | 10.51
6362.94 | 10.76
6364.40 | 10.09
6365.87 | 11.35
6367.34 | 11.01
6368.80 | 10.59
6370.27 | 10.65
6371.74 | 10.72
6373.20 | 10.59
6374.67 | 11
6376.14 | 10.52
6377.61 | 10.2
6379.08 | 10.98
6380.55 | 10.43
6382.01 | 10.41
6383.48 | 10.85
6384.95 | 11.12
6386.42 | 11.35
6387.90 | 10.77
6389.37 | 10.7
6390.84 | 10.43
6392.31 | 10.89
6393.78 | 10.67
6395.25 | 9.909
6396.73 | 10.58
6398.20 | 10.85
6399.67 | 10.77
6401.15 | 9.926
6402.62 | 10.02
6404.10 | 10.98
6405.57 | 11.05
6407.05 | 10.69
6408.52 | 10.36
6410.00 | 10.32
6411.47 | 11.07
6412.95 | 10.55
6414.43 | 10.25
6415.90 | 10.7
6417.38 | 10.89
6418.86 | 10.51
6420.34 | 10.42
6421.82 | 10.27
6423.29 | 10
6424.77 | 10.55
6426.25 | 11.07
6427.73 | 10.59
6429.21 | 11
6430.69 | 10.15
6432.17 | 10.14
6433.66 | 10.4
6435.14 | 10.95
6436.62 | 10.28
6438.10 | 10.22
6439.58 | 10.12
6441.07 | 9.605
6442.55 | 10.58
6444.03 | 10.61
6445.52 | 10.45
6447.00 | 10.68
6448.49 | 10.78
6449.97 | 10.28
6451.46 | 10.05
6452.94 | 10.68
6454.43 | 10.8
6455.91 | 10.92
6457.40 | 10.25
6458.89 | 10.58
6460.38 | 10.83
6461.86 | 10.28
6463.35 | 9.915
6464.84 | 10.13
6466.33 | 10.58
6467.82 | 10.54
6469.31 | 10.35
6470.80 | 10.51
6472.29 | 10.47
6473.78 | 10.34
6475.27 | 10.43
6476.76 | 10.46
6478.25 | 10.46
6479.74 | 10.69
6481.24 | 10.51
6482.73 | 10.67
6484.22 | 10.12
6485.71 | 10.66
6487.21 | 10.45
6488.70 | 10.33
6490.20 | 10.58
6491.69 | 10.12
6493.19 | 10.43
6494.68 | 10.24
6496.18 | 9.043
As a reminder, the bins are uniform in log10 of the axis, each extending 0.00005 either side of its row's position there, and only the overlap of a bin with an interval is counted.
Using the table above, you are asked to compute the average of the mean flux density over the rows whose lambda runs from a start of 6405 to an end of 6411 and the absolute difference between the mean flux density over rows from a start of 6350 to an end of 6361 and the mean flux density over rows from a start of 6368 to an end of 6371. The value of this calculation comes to 5.32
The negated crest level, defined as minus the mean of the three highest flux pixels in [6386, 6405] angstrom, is -11.07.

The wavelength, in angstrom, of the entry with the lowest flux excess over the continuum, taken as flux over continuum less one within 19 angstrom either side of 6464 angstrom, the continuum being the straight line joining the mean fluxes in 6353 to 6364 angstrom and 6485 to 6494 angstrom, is 6463.35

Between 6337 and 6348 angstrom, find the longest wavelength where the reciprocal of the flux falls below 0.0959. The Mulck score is 6346.84 angstrom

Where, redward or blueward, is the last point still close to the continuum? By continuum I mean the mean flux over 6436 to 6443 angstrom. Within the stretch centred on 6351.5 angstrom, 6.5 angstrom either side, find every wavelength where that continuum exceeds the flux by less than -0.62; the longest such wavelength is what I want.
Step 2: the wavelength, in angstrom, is 6351.23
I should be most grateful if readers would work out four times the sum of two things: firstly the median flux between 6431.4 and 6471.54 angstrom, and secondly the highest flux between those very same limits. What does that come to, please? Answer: 85.6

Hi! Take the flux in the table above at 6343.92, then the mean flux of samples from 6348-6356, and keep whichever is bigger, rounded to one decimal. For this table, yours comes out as 11.0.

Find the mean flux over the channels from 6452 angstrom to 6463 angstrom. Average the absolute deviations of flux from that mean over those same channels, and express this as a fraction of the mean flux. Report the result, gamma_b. 0.0202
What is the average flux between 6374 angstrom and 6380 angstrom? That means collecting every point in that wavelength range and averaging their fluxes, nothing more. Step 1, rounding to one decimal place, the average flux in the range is 10.7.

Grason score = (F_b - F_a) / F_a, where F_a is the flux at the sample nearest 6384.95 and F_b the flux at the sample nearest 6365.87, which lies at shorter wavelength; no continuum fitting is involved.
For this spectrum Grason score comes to 0.021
